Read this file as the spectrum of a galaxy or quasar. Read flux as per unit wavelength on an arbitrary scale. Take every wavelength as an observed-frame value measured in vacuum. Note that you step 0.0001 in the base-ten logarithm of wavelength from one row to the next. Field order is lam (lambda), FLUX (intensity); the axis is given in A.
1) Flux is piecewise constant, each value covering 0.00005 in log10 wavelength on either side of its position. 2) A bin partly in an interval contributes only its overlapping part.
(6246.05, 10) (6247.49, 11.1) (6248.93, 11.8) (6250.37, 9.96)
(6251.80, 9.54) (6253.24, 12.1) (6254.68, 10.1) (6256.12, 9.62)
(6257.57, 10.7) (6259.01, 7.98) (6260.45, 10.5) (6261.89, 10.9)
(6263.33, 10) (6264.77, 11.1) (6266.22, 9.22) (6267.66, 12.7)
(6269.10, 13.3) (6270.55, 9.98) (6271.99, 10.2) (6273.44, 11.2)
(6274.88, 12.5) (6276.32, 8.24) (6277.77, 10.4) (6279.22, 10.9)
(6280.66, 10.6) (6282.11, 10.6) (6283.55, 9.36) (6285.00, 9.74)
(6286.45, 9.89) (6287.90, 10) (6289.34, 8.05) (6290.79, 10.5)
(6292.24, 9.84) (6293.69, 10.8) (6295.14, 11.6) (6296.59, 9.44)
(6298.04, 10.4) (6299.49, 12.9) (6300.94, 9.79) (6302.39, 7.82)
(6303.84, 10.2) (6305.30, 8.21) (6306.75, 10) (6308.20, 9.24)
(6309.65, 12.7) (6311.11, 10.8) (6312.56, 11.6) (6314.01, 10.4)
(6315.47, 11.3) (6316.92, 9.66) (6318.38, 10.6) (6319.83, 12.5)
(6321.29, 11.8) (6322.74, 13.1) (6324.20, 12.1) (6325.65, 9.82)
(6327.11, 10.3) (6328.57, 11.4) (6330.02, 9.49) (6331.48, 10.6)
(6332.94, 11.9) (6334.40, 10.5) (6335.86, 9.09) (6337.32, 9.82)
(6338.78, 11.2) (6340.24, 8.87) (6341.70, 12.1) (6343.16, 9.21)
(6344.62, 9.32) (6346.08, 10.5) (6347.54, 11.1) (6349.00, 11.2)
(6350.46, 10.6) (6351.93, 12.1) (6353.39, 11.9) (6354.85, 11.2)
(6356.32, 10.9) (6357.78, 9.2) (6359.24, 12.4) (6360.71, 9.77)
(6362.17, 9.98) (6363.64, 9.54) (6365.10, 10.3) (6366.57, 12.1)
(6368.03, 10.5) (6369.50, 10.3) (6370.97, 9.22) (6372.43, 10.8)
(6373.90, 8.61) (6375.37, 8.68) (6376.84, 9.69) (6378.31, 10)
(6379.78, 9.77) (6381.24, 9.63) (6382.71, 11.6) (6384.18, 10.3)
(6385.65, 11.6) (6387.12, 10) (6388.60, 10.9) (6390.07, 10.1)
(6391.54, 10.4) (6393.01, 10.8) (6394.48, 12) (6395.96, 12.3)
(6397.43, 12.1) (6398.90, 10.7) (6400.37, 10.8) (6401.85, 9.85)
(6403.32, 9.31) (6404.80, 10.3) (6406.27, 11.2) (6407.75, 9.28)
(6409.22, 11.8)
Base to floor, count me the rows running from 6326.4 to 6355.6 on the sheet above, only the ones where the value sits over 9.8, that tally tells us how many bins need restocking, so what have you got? 15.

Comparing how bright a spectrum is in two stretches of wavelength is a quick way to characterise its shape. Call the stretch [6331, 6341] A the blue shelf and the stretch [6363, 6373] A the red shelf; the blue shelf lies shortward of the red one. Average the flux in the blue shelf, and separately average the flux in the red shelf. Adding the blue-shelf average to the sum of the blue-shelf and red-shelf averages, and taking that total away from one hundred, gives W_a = 69.0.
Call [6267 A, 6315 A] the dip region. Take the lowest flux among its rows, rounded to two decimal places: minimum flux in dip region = 7.82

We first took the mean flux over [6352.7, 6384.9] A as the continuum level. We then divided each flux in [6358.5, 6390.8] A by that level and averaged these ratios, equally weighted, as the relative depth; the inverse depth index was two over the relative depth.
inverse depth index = 2.01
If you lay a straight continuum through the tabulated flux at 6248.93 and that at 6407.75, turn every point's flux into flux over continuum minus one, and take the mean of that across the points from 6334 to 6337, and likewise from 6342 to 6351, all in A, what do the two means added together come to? -0.05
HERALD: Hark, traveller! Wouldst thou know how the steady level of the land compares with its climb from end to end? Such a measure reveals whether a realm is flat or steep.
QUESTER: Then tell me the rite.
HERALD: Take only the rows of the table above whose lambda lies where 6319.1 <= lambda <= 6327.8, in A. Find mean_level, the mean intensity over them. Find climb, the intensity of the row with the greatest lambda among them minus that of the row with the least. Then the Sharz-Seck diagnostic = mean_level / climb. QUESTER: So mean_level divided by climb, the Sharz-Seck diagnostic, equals -5.3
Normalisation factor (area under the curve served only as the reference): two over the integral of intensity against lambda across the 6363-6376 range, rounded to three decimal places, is 0.015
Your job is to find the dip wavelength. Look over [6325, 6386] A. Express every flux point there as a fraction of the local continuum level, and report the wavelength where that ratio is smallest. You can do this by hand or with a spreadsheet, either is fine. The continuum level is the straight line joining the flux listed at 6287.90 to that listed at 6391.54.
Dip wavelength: 6373.90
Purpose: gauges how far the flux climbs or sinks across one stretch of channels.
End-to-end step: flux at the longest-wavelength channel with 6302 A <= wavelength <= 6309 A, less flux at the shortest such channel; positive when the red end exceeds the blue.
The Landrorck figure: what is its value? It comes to 1.4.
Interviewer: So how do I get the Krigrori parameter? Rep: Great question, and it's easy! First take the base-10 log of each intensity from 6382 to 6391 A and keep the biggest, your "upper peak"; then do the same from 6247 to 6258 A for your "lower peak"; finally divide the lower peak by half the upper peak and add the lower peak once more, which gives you 3.12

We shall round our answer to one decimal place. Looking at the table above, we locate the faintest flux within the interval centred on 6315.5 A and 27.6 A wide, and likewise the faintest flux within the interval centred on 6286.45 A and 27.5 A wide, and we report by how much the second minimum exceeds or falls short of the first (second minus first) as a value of 0.2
